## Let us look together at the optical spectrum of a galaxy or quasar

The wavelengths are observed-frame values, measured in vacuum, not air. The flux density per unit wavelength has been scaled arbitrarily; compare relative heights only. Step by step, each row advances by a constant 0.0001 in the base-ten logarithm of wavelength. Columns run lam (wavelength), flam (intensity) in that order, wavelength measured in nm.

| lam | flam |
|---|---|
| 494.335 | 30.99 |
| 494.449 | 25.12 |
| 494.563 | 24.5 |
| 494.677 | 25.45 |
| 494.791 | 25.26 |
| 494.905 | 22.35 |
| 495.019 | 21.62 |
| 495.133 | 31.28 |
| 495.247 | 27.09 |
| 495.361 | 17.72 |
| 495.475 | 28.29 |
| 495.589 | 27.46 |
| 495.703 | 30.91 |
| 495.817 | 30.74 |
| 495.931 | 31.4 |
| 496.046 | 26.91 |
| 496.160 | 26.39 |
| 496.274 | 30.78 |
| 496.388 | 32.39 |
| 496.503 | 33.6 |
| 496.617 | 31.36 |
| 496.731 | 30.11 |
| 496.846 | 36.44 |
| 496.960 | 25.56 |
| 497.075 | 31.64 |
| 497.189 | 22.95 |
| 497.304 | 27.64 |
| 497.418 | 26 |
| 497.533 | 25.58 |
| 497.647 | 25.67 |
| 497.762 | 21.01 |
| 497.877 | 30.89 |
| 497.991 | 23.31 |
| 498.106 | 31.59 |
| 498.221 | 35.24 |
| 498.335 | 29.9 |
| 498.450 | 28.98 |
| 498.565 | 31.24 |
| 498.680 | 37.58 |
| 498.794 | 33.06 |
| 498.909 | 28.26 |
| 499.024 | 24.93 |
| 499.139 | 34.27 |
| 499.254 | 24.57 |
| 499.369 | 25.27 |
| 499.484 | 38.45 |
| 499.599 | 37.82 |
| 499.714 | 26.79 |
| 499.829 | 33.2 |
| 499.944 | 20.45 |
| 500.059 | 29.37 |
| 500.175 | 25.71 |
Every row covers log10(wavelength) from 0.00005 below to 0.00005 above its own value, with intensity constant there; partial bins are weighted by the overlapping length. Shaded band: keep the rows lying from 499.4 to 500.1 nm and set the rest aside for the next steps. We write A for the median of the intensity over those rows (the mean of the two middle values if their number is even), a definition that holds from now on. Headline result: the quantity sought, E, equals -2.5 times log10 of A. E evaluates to -3.74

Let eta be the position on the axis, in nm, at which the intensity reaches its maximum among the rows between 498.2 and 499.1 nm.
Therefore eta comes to 498.680 nm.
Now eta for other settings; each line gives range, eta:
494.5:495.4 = 495.133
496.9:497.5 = 497.075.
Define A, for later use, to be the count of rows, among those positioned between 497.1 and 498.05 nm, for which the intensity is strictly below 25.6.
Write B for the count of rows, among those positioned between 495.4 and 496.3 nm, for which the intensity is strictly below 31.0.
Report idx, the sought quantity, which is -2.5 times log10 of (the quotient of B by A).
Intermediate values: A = 4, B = 7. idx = -0.61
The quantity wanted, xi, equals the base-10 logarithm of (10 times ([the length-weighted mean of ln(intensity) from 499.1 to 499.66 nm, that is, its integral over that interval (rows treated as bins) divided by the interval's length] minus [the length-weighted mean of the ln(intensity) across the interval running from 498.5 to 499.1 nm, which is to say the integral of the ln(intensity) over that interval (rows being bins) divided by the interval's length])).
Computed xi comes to -0.8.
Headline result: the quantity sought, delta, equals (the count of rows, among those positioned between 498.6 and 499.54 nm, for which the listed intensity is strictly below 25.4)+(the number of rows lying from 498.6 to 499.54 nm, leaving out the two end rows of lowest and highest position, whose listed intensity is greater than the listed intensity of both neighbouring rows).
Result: 4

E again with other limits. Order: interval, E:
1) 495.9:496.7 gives -3.74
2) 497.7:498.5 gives -3.69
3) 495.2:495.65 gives -3.59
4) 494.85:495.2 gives -3.37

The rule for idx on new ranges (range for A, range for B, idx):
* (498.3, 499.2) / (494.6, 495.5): -2.11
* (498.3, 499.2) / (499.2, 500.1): -1.75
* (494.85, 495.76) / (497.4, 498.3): -0.75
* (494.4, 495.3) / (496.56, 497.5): 0.20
